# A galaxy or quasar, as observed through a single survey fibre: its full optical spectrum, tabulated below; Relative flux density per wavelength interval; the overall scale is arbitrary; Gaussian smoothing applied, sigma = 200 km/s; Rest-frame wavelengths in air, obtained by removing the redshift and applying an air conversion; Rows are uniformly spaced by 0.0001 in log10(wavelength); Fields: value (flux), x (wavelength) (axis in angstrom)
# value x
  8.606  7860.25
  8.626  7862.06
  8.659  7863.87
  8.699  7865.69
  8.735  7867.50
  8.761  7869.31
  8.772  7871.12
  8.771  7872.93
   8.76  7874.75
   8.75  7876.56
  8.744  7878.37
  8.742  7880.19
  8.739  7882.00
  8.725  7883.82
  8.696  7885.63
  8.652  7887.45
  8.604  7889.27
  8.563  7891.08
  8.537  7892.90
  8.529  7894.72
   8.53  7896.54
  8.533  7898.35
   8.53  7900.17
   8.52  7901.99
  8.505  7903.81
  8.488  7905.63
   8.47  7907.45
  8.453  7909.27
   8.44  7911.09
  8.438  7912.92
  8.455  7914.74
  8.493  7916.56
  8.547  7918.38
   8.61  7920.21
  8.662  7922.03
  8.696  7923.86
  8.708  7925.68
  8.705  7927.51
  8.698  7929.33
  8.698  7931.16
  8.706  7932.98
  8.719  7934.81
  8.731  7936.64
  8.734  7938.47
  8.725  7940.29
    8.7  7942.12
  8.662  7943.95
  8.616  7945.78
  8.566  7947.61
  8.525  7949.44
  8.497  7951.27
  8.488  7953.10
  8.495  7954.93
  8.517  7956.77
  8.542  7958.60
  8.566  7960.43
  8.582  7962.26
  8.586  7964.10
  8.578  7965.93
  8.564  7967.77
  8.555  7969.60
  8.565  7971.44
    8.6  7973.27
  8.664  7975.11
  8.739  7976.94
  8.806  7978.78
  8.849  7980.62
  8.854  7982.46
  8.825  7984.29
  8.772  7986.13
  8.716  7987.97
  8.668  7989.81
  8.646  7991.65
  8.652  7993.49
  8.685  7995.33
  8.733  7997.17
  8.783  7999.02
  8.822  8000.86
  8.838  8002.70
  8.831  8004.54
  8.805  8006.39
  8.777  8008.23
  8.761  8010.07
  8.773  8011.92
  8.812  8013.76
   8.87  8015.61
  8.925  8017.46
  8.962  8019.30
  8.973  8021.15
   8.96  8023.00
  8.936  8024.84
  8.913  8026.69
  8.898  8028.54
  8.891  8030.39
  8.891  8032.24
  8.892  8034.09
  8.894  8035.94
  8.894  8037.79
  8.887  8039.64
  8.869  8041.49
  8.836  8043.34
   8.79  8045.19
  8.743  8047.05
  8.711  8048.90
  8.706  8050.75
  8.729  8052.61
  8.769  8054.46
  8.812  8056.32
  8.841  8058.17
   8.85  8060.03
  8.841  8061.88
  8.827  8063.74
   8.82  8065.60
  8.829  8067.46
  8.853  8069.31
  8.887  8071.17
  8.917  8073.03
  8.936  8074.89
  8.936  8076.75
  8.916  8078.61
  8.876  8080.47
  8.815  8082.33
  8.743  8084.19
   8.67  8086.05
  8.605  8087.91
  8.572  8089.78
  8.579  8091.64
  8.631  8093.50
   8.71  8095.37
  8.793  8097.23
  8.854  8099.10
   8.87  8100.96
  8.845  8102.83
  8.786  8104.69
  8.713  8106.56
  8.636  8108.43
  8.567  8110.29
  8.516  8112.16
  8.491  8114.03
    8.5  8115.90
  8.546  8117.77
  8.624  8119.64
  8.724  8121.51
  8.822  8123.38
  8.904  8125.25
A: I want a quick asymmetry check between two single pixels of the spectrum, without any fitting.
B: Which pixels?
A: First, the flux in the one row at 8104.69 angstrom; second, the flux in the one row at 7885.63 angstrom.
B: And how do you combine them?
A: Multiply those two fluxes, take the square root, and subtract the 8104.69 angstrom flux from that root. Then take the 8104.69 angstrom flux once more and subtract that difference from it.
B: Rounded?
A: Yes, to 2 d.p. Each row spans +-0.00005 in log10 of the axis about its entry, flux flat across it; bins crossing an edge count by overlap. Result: 8.83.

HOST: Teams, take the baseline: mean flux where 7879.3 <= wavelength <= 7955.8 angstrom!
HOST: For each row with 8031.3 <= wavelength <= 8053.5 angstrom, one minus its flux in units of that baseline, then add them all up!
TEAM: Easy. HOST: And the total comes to -0.31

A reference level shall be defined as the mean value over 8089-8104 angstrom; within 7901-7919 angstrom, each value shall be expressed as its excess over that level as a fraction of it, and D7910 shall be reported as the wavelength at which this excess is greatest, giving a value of 7918.38 angstrom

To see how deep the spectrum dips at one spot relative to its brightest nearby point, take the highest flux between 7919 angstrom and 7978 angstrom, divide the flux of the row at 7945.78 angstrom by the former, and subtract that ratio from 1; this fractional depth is 0.014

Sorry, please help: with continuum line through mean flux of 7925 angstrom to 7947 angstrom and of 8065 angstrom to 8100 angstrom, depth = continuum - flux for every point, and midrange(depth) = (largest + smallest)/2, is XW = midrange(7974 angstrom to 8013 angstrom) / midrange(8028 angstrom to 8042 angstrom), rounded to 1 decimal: 0.2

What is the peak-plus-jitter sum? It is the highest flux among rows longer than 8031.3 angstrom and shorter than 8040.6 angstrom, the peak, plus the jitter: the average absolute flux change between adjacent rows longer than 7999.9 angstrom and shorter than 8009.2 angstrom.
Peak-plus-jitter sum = 8.91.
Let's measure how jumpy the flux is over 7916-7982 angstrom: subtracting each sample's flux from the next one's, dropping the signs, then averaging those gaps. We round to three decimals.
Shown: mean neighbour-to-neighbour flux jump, 0.027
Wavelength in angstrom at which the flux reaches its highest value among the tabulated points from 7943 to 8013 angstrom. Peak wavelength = 7982.46 angstrom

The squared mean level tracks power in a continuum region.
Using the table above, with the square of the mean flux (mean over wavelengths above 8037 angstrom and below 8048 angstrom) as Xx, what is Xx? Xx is 78.1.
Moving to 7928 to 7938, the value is 75.9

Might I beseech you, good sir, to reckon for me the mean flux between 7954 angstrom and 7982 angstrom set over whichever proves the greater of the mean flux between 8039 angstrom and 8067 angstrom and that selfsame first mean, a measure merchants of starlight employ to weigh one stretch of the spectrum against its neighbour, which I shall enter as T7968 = 0.98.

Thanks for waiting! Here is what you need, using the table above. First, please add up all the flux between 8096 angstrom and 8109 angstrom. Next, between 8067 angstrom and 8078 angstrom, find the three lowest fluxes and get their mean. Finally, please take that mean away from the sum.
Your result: 53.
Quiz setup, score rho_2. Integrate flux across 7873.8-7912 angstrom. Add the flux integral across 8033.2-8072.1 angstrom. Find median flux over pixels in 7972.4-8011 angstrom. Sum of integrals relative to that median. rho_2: 76.6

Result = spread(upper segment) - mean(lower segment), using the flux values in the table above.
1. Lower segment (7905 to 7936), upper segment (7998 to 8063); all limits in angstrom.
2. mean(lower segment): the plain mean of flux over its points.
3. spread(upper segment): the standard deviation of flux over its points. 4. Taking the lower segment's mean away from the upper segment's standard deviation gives -8.52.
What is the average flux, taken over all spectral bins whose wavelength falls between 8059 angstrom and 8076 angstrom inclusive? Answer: 8.86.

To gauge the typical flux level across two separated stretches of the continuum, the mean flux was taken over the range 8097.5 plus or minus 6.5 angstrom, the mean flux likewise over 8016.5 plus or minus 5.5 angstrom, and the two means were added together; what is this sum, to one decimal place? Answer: 17.6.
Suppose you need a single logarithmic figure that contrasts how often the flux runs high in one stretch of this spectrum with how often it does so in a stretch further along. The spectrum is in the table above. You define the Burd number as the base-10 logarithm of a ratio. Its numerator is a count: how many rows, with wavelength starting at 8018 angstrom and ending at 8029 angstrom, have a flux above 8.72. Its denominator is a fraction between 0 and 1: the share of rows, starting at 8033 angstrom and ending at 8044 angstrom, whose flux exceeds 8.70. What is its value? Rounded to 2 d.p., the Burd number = 0.78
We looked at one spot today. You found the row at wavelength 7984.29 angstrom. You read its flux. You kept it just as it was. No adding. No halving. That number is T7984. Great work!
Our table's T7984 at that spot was 8.825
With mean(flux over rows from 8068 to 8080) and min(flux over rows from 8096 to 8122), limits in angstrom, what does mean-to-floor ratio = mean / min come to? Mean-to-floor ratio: 1.05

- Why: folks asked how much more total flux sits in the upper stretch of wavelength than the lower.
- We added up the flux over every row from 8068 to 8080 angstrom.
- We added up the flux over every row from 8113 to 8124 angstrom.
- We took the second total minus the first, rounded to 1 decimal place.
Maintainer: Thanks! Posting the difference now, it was -1.7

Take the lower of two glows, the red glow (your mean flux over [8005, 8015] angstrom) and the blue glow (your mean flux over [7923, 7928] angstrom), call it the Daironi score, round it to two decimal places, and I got 8.70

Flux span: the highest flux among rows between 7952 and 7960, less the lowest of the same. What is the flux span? 0.054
